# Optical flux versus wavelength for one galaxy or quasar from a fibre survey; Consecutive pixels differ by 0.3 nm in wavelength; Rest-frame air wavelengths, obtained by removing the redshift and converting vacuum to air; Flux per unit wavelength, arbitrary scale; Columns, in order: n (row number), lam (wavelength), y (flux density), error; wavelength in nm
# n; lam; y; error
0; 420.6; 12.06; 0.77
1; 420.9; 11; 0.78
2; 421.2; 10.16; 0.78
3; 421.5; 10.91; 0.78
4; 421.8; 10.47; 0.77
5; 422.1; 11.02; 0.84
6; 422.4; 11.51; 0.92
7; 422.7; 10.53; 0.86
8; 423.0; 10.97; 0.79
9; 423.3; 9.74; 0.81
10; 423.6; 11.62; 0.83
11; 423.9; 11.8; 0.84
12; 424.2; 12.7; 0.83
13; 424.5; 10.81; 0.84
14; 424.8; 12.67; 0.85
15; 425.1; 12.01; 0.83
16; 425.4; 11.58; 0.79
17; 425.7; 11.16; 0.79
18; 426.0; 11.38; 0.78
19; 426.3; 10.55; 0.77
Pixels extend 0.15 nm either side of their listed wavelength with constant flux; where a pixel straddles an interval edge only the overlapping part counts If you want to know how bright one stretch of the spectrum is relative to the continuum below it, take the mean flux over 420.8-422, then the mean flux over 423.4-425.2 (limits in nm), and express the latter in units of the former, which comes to 1.12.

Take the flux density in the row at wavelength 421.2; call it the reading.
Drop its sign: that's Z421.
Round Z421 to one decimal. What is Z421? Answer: 10.2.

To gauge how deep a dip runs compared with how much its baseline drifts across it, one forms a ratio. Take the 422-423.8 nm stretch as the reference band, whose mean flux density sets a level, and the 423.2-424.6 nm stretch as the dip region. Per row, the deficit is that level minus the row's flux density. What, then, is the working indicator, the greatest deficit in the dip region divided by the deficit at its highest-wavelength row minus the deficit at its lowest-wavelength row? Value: -1.1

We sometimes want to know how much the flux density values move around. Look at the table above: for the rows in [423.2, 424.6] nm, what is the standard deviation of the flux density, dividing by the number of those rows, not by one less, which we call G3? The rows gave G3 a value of 1.0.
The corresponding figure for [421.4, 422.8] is 0.4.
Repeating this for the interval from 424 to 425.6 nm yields 0.7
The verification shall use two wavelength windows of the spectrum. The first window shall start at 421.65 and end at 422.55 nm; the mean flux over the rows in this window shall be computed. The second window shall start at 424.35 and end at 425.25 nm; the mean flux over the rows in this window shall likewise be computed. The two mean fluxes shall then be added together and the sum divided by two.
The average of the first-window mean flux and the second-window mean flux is 11.4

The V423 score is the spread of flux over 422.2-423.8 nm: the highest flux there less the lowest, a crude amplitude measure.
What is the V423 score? 1.88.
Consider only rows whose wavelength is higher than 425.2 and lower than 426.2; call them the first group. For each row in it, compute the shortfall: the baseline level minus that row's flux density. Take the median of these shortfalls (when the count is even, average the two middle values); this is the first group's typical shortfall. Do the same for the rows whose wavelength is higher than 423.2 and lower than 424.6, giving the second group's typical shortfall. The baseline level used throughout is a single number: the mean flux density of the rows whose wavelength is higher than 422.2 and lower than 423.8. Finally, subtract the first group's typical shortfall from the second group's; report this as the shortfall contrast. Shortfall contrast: -0.24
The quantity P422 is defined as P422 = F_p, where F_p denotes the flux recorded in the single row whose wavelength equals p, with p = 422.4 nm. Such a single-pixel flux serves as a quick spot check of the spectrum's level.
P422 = 11.51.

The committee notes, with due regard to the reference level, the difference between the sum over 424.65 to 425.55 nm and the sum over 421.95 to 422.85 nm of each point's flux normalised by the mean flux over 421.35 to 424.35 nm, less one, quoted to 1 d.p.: 0.3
